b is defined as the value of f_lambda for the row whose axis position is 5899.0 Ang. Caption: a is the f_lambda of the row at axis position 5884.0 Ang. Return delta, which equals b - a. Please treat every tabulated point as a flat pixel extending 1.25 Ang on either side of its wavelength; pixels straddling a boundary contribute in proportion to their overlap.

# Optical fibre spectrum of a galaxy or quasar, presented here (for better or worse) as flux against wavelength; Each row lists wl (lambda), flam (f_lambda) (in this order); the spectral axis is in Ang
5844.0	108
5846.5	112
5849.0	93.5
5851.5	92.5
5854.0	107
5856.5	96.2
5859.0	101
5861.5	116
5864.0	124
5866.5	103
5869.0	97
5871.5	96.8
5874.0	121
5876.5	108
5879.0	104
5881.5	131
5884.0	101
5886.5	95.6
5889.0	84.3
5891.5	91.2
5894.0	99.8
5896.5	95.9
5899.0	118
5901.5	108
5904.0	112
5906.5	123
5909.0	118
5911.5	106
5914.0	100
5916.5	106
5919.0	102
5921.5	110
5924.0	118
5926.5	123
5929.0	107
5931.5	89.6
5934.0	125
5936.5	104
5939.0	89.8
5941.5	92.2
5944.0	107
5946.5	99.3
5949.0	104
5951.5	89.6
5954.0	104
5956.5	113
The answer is 17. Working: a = 101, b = 118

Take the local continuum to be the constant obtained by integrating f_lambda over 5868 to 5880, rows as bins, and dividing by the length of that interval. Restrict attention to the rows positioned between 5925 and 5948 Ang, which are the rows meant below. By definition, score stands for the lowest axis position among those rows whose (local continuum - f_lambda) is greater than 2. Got 5931.5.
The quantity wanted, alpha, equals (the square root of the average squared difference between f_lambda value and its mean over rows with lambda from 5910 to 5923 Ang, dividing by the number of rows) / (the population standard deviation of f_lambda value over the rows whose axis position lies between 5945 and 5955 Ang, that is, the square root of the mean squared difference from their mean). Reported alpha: 0.6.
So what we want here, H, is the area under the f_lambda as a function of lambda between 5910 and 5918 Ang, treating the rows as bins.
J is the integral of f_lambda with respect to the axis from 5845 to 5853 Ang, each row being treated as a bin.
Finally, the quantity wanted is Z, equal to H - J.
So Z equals 36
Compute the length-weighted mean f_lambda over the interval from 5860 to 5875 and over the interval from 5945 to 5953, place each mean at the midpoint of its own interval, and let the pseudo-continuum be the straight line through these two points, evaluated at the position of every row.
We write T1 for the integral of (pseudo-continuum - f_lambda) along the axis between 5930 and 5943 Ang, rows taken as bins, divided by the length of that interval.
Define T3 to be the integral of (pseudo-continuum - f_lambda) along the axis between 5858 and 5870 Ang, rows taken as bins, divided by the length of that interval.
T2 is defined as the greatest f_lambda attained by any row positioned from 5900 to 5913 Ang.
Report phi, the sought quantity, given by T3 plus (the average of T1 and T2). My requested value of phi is 62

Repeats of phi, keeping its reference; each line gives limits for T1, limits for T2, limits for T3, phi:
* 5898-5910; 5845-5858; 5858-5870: 51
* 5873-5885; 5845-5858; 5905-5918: 46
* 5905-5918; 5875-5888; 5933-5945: 58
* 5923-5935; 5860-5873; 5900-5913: 47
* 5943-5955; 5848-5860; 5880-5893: 58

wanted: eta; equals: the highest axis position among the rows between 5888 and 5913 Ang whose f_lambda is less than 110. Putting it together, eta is 5911.5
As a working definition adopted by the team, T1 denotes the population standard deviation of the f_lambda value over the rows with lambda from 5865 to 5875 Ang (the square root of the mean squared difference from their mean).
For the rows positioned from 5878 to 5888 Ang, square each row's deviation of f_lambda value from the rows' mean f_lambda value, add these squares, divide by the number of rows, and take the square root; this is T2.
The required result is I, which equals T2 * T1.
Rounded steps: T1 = 10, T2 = 14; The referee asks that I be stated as 135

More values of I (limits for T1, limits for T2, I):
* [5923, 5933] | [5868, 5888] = 154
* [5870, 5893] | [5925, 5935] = 197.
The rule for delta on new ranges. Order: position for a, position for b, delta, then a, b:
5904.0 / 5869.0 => -15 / 112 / 97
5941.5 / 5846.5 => 20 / 92.2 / 112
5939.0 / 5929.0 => 17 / 89.8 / 107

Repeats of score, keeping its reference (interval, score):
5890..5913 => 5891.5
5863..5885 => 5866.5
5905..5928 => 5914.0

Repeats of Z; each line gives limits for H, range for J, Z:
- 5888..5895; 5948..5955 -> -50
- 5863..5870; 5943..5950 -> 32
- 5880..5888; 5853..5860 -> 158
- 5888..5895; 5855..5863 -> -199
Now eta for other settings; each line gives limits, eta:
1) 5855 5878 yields 5876.5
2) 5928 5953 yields 5951.5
